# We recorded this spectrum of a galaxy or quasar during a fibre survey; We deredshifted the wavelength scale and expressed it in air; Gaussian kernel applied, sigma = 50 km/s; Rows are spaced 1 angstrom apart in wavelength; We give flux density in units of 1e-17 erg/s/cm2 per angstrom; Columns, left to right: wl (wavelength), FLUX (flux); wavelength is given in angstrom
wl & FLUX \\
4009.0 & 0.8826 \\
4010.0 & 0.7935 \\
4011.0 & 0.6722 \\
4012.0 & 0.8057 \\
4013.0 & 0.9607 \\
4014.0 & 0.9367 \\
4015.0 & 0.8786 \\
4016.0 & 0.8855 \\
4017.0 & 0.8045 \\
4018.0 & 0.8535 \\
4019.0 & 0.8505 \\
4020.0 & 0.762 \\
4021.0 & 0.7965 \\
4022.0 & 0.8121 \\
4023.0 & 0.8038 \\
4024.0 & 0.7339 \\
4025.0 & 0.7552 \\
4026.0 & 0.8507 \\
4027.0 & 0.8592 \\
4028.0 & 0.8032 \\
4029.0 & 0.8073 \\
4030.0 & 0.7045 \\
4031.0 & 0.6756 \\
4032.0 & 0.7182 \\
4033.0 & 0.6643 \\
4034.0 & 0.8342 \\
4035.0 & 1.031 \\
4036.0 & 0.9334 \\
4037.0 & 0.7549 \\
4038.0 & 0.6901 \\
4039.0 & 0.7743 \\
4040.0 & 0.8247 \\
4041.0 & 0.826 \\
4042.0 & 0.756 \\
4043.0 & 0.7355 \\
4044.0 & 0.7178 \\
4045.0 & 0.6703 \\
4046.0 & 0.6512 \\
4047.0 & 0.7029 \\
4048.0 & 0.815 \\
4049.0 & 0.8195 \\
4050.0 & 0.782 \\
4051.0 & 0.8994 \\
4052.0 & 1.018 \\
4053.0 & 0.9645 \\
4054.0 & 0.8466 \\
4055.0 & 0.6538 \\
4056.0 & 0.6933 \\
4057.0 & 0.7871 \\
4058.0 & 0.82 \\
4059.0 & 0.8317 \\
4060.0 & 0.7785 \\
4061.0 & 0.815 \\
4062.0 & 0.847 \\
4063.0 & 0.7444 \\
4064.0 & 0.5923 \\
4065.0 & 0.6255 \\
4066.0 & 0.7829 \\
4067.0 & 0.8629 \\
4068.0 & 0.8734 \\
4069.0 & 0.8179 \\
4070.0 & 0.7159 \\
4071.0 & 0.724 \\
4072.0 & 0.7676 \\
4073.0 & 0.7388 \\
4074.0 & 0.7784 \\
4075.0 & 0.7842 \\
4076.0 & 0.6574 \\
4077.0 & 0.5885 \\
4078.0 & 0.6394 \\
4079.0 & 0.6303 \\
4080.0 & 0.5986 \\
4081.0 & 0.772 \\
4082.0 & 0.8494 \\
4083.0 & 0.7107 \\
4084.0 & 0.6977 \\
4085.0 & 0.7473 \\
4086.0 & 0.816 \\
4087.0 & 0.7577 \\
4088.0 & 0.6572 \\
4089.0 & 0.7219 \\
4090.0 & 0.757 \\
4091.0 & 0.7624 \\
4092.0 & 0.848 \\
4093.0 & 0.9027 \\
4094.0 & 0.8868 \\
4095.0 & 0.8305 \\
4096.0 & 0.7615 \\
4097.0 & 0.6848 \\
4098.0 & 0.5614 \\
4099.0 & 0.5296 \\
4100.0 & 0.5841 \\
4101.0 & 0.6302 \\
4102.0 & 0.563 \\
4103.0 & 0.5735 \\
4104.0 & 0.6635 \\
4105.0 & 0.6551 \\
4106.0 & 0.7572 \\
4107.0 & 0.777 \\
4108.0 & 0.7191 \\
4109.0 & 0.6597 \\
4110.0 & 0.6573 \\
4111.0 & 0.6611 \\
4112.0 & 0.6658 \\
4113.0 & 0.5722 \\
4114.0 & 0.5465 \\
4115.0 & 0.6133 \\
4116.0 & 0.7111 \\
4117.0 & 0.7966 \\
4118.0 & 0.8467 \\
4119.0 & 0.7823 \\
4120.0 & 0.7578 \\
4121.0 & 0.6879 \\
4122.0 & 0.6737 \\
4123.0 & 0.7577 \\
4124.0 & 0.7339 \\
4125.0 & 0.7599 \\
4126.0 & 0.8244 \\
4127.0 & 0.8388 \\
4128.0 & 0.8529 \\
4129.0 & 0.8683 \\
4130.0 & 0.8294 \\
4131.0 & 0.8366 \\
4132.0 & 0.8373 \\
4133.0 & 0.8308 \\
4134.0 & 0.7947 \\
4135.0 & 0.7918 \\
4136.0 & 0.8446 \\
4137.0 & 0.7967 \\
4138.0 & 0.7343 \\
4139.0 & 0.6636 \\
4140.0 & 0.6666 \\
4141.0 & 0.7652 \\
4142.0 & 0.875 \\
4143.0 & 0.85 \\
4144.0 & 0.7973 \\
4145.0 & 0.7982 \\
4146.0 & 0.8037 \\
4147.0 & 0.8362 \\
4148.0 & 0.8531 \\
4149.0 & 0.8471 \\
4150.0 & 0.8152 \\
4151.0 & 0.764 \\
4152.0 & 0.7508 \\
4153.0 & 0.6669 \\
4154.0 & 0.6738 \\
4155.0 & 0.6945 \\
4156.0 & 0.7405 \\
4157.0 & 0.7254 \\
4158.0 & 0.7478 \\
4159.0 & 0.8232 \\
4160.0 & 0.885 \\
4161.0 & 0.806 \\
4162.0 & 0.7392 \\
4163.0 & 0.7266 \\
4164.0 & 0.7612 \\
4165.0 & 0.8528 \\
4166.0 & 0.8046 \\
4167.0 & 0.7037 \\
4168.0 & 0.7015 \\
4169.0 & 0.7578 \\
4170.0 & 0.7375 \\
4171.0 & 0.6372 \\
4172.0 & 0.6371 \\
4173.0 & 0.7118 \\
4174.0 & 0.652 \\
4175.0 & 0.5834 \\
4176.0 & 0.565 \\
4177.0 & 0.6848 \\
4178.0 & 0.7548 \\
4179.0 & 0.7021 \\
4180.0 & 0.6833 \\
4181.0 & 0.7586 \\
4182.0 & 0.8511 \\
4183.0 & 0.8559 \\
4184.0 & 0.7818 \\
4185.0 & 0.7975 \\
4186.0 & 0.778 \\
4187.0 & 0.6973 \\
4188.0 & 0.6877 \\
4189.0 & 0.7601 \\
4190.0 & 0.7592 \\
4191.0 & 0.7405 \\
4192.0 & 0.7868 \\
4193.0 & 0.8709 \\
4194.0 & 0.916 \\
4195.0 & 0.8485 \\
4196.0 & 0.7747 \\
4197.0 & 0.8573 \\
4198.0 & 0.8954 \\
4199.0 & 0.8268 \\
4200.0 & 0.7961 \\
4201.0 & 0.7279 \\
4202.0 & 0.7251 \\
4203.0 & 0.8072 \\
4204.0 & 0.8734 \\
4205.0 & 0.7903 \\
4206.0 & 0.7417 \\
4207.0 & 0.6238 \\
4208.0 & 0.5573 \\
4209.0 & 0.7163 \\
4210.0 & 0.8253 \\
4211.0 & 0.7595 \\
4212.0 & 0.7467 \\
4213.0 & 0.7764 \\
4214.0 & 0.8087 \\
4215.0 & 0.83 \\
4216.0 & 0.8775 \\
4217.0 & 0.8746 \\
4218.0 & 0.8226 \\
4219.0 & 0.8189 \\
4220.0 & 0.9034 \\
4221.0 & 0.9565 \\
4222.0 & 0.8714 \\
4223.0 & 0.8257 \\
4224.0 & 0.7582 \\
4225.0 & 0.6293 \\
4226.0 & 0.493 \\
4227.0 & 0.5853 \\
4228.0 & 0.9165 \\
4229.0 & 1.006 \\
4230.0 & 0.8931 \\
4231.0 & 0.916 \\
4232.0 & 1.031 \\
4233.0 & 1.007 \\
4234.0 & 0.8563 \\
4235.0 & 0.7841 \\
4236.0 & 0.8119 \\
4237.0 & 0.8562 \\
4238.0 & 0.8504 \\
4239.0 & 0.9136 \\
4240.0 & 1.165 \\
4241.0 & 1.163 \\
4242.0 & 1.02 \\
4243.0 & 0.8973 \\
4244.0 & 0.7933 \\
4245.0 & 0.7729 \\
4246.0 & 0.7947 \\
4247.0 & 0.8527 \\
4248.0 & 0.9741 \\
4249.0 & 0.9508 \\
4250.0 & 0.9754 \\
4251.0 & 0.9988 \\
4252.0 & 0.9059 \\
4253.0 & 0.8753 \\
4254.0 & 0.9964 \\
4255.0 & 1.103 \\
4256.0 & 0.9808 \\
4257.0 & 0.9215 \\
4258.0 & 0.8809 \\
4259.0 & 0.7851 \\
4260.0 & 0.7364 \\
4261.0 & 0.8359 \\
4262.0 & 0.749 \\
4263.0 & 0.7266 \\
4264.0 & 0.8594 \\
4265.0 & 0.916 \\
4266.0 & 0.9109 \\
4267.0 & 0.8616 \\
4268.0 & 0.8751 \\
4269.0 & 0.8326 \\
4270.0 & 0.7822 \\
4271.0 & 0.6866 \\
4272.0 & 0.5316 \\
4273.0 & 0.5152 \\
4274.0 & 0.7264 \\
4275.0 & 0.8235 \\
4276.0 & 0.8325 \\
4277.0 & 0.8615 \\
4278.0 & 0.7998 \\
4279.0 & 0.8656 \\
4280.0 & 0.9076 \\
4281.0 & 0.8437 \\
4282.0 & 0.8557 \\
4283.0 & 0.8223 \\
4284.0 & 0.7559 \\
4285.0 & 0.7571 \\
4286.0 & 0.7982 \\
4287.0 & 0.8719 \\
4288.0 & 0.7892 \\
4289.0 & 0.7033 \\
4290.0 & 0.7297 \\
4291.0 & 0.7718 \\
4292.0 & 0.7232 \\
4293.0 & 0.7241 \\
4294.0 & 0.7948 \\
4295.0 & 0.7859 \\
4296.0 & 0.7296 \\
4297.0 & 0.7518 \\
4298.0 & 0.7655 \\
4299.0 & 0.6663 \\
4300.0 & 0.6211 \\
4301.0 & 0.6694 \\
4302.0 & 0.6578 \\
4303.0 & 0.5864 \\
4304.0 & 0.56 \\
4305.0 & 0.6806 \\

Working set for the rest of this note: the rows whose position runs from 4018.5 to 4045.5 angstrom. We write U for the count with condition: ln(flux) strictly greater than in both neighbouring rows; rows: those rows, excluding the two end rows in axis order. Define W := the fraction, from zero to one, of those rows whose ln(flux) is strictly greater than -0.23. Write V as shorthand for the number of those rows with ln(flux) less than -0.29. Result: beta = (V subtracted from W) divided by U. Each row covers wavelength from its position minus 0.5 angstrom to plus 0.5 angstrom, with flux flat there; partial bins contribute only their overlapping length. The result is -1.42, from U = 6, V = 9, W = 0.48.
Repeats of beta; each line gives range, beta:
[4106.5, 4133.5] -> -2.33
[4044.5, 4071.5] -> -1.90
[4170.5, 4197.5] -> -1.96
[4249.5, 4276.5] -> -1.07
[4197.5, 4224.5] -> -1.60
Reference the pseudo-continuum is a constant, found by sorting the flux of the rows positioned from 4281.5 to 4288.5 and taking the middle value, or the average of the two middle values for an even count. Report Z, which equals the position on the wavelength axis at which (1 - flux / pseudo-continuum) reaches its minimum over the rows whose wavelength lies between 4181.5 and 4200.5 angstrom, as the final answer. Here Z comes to 4194.0 angstrom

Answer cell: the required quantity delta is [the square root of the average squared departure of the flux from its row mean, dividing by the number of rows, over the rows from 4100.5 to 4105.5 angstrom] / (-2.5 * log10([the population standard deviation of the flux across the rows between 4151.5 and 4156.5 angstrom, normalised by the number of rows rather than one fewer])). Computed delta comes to 0.011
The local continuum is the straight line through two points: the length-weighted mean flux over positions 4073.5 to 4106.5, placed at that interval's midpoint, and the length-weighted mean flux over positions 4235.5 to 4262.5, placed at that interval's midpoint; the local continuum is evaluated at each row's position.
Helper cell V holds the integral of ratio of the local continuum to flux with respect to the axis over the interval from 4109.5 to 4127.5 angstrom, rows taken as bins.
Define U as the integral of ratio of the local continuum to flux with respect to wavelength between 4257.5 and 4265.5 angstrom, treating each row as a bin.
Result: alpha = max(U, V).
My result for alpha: 19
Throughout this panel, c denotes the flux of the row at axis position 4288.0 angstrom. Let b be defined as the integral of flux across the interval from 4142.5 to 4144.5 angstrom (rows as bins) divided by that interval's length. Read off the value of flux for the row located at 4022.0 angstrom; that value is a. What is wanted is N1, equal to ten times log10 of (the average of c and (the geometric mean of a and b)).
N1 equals -0.95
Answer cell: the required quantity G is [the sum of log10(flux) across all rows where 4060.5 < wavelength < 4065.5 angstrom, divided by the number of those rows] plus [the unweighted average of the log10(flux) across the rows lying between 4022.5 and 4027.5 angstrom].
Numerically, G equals -0.242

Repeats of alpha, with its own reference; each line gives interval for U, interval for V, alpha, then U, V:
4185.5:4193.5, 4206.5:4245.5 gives 42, 9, 42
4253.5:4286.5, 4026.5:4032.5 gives 38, 38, 5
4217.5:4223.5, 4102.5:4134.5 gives 33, 6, 33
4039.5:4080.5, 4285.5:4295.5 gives 37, 37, 13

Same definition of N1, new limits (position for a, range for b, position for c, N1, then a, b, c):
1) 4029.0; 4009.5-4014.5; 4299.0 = -1.29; 0.8073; 0.83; 0.6663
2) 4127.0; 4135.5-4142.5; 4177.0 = -1.29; 0.8388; 0.76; 0.6848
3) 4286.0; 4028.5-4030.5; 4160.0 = -0.80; 0.7982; 0.76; 0.885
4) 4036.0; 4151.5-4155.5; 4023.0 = -0.94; 0.9334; 0.70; 0.8038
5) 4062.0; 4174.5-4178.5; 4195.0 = -1.00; 0.847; 0.65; 0.8485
